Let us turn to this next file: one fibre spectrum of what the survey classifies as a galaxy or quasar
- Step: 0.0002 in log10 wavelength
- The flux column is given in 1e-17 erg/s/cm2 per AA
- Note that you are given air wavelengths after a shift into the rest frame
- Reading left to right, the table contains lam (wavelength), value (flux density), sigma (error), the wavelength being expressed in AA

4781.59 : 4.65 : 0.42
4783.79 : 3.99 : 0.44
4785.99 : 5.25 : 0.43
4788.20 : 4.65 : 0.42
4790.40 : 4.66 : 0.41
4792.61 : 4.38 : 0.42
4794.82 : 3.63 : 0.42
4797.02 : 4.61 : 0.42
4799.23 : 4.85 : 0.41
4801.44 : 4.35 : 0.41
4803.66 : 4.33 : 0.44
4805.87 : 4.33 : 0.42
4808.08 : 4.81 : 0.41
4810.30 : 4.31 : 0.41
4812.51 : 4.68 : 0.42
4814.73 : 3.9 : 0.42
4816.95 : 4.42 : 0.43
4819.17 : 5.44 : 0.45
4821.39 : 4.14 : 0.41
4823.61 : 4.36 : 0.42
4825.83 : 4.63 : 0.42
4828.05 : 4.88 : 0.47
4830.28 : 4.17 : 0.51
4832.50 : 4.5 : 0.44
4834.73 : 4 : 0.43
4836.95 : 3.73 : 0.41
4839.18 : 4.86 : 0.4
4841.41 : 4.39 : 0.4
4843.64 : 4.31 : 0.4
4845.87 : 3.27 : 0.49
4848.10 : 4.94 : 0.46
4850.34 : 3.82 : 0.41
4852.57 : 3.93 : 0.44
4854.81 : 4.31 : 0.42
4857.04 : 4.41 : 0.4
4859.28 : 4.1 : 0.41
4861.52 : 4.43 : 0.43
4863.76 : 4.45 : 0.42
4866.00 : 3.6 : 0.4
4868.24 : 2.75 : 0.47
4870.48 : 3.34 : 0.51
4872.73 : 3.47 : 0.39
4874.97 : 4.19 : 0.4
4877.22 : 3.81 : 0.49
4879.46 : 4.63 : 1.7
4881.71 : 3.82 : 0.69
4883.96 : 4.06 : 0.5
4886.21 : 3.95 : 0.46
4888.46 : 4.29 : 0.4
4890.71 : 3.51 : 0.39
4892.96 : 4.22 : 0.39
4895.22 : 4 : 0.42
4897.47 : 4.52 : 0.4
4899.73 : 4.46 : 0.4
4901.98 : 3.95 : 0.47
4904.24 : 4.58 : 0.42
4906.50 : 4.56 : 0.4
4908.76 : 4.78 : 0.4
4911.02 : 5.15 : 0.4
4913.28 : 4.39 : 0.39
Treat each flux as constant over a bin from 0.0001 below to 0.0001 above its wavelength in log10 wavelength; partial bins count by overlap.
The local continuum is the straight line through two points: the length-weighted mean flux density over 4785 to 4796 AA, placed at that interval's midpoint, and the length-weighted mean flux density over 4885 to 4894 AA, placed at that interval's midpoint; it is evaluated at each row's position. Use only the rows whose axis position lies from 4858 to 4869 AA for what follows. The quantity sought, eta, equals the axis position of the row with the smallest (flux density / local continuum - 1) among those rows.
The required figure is 4868.24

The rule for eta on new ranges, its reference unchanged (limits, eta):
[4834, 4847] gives 4845.87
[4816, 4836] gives 4834.73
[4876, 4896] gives 4890.71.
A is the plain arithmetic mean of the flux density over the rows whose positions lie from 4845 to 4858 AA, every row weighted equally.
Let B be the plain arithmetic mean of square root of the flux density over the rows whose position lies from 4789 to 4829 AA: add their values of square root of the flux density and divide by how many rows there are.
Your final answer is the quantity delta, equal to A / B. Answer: 1.94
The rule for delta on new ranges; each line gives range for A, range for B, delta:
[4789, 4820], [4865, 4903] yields 2.27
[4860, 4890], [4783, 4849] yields 1.86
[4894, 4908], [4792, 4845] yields 2.07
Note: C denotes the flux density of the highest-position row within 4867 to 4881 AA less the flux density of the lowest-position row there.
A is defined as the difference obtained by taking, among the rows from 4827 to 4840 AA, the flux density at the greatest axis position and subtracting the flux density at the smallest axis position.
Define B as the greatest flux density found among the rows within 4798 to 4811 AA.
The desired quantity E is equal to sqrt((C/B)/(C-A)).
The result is 0.5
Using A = 0.0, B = 4.85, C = 1.9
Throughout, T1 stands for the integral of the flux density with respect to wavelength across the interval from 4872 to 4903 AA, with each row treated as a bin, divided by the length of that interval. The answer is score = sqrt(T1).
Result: 2.02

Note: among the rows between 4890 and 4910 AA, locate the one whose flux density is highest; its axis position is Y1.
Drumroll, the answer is 4908.76 AA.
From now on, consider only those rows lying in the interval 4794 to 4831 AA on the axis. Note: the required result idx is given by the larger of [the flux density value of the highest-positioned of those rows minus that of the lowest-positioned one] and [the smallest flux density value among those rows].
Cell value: 3.6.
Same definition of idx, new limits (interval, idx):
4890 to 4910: 3.5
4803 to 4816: 3.9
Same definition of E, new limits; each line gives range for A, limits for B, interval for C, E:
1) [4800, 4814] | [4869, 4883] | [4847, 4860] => 0.4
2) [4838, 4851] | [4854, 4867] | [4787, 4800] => 0.2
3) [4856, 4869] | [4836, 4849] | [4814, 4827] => 0.2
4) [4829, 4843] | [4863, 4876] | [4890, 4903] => 0.7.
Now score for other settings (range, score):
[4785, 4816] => 2.12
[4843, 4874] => 1.98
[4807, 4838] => 2.10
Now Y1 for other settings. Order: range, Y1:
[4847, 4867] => 4848.10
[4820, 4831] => 4828.05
